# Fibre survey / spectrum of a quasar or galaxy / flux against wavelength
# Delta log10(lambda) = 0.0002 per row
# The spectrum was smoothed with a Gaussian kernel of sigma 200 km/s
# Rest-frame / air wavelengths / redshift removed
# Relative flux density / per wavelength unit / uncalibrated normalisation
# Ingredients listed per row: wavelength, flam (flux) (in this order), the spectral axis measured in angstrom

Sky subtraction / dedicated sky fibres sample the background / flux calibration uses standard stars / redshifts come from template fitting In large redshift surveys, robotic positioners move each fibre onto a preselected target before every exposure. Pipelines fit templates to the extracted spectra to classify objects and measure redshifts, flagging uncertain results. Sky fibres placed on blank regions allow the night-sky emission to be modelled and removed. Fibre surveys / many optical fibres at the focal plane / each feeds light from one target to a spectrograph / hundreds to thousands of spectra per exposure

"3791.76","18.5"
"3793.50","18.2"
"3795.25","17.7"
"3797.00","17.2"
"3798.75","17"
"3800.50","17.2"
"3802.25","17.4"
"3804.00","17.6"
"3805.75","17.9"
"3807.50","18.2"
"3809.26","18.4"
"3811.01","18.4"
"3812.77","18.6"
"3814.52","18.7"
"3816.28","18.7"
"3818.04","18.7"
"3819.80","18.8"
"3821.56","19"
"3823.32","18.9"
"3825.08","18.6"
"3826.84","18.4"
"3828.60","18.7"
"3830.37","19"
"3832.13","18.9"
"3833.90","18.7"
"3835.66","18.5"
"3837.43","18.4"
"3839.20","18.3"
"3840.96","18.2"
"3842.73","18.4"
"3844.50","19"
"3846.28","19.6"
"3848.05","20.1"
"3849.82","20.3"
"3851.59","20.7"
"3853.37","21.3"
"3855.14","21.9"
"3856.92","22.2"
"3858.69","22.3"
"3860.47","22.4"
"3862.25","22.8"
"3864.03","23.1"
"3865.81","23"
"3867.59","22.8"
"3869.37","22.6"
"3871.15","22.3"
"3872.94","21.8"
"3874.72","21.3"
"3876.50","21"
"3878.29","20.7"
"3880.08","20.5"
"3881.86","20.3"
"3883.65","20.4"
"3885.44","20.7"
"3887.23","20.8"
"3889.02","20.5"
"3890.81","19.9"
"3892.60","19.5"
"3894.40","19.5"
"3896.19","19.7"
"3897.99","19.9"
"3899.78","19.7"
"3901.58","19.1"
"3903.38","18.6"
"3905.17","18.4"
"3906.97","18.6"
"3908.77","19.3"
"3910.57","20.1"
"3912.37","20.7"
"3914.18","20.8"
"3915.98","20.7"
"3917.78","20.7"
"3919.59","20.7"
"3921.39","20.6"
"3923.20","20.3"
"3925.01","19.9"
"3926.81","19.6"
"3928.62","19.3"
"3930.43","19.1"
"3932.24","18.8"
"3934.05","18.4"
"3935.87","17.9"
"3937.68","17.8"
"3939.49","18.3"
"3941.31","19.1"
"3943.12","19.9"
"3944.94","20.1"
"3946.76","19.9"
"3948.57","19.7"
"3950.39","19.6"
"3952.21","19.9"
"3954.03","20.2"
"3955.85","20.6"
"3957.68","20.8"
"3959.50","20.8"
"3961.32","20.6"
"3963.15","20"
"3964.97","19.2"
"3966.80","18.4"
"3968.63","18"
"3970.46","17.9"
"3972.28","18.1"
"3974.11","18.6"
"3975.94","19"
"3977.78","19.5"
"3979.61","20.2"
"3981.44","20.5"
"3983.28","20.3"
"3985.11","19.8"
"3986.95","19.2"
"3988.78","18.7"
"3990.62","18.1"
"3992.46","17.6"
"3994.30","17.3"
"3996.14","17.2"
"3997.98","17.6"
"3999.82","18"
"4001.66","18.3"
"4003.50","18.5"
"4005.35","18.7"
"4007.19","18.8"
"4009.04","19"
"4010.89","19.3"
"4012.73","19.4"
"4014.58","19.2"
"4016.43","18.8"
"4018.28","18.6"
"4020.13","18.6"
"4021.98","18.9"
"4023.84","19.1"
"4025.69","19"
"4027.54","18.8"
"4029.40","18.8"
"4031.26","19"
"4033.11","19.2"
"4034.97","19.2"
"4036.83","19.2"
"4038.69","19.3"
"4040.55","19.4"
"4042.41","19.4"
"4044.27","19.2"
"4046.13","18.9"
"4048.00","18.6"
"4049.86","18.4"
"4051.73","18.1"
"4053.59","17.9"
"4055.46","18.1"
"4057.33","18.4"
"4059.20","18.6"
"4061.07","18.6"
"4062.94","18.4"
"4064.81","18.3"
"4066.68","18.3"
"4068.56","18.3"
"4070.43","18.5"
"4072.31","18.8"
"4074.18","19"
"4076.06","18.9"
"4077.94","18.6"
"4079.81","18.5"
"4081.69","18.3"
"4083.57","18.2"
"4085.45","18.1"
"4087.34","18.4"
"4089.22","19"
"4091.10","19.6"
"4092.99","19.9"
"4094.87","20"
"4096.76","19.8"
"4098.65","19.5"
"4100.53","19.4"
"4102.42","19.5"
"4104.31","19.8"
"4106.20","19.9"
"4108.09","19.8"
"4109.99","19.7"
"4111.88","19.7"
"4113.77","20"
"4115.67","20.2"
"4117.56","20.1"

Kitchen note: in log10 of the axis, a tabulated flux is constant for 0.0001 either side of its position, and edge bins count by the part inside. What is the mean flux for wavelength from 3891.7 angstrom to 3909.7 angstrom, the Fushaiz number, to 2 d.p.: 19.23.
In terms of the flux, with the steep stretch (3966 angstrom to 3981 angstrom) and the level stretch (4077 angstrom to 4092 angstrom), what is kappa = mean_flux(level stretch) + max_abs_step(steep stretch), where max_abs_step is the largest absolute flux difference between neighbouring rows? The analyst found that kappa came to 19.29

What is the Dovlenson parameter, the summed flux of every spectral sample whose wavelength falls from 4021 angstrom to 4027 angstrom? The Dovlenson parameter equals 57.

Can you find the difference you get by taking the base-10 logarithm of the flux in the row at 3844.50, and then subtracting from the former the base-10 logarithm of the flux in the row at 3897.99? -0.02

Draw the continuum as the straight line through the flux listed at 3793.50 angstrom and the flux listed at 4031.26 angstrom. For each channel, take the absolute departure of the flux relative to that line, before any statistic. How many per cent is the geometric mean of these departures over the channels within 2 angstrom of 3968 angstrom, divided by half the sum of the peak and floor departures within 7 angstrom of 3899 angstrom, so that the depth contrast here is 80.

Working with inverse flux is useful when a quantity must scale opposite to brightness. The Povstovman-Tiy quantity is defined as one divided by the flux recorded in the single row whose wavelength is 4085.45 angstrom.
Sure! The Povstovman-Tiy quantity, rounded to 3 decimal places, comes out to 0.055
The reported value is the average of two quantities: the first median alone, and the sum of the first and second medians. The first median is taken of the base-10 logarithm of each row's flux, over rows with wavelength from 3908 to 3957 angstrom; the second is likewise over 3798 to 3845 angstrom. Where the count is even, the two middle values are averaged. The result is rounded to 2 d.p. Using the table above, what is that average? 1.93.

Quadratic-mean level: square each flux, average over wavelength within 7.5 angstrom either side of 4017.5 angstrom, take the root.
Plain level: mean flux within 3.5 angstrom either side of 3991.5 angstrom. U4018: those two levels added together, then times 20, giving 738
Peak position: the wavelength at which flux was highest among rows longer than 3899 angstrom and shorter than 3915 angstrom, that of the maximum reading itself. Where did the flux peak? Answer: 3914.18 angstrom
